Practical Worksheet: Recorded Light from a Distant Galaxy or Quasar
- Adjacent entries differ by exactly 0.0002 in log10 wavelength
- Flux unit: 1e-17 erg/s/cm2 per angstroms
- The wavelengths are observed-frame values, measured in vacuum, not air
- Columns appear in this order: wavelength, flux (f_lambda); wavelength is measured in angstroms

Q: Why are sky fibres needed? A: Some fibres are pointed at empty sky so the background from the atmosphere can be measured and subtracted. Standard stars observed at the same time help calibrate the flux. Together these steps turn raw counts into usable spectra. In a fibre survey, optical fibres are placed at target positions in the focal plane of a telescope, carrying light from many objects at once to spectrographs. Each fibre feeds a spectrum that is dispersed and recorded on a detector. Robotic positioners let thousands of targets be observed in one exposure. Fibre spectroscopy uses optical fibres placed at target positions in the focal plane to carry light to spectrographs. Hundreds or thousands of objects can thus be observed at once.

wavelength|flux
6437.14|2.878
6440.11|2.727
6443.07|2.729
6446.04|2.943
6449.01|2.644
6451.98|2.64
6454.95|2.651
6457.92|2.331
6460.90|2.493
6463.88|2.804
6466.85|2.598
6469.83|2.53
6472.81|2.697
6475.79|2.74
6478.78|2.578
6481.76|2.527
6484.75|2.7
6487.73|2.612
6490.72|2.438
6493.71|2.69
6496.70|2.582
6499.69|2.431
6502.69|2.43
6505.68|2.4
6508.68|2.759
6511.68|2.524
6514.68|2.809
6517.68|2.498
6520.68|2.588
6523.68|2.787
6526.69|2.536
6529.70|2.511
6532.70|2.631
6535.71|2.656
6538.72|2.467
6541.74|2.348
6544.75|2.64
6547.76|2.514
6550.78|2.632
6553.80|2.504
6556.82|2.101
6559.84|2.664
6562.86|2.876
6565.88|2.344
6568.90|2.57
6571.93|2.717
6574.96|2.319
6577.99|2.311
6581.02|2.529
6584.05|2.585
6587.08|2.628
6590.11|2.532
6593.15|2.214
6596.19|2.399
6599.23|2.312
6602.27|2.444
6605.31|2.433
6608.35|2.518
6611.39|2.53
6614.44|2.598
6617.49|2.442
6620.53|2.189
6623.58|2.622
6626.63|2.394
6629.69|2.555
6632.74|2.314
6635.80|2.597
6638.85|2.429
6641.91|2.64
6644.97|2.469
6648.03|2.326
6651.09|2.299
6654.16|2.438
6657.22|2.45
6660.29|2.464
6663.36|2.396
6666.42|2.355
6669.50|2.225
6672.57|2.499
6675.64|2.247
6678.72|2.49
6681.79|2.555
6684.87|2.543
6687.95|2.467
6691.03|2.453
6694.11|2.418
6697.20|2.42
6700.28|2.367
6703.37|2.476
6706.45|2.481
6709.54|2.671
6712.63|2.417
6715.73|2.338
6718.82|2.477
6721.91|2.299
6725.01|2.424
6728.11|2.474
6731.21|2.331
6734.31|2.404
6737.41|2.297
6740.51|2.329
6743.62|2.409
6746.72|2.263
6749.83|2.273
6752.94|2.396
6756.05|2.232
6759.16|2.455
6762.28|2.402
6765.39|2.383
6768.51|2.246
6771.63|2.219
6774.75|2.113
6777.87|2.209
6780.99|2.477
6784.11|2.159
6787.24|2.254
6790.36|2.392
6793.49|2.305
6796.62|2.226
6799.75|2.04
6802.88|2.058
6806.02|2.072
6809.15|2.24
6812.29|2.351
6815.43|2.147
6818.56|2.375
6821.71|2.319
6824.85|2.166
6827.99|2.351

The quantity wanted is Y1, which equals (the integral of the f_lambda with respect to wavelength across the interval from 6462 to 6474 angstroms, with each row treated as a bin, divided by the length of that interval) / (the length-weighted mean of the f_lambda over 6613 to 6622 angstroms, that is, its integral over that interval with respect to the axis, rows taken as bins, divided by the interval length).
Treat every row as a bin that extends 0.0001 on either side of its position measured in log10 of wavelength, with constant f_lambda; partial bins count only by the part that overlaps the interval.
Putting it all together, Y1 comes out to 1.10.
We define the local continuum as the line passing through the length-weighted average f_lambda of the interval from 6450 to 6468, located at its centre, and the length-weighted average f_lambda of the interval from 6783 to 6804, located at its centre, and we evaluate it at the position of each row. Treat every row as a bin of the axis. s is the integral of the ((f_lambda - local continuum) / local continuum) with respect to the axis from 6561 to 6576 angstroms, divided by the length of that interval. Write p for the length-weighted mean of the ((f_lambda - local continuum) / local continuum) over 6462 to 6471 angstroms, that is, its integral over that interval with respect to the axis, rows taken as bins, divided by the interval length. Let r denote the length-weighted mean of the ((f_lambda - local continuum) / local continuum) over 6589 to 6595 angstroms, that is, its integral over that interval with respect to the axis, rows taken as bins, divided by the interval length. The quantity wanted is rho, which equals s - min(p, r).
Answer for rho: 0.075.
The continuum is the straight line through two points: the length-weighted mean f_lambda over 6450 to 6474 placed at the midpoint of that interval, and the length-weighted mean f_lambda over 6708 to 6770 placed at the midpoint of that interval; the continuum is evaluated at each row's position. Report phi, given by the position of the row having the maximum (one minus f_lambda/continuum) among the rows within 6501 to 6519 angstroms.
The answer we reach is 6505.68 angstroms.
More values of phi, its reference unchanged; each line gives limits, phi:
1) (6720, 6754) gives 6746.72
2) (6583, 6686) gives 6620.53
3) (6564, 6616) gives 6593.15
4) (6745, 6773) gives 6771.63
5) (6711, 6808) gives 6799.75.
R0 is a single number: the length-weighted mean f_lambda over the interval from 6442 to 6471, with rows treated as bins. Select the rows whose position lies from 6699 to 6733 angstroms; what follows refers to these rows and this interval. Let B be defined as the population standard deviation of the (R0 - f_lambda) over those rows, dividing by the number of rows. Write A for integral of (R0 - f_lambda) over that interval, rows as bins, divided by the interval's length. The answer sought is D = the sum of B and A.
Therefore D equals 0.302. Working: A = 0.20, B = 0.10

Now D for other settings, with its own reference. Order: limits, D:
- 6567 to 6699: 0.310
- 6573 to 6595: 0.335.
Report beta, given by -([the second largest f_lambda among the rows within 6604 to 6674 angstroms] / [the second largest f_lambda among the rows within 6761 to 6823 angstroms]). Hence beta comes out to -1.092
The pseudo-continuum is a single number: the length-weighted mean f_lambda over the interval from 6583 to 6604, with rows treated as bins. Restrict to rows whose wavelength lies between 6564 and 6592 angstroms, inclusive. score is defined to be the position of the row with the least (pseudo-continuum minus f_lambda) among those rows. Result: 6571.93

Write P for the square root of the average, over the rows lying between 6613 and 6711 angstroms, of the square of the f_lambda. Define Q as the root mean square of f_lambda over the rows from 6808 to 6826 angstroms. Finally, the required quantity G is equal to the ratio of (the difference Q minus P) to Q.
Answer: -0.080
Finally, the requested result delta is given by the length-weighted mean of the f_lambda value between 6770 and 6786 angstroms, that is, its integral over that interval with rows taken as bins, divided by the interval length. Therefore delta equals 2.24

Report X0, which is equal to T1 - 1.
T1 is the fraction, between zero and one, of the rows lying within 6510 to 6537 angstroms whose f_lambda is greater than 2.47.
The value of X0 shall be 0.0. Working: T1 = 1.0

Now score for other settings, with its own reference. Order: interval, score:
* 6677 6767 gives 6709.54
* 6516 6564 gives 6562.86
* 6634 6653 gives 6641.91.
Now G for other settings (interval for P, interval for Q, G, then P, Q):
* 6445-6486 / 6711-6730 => -0.096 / 2.64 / 2.41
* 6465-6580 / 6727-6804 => -0.116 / 2.56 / 2.30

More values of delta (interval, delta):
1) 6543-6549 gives 2.57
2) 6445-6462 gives 2.61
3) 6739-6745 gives 2.37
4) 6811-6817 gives 2.25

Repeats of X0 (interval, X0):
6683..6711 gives -0.6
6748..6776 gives -1.0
